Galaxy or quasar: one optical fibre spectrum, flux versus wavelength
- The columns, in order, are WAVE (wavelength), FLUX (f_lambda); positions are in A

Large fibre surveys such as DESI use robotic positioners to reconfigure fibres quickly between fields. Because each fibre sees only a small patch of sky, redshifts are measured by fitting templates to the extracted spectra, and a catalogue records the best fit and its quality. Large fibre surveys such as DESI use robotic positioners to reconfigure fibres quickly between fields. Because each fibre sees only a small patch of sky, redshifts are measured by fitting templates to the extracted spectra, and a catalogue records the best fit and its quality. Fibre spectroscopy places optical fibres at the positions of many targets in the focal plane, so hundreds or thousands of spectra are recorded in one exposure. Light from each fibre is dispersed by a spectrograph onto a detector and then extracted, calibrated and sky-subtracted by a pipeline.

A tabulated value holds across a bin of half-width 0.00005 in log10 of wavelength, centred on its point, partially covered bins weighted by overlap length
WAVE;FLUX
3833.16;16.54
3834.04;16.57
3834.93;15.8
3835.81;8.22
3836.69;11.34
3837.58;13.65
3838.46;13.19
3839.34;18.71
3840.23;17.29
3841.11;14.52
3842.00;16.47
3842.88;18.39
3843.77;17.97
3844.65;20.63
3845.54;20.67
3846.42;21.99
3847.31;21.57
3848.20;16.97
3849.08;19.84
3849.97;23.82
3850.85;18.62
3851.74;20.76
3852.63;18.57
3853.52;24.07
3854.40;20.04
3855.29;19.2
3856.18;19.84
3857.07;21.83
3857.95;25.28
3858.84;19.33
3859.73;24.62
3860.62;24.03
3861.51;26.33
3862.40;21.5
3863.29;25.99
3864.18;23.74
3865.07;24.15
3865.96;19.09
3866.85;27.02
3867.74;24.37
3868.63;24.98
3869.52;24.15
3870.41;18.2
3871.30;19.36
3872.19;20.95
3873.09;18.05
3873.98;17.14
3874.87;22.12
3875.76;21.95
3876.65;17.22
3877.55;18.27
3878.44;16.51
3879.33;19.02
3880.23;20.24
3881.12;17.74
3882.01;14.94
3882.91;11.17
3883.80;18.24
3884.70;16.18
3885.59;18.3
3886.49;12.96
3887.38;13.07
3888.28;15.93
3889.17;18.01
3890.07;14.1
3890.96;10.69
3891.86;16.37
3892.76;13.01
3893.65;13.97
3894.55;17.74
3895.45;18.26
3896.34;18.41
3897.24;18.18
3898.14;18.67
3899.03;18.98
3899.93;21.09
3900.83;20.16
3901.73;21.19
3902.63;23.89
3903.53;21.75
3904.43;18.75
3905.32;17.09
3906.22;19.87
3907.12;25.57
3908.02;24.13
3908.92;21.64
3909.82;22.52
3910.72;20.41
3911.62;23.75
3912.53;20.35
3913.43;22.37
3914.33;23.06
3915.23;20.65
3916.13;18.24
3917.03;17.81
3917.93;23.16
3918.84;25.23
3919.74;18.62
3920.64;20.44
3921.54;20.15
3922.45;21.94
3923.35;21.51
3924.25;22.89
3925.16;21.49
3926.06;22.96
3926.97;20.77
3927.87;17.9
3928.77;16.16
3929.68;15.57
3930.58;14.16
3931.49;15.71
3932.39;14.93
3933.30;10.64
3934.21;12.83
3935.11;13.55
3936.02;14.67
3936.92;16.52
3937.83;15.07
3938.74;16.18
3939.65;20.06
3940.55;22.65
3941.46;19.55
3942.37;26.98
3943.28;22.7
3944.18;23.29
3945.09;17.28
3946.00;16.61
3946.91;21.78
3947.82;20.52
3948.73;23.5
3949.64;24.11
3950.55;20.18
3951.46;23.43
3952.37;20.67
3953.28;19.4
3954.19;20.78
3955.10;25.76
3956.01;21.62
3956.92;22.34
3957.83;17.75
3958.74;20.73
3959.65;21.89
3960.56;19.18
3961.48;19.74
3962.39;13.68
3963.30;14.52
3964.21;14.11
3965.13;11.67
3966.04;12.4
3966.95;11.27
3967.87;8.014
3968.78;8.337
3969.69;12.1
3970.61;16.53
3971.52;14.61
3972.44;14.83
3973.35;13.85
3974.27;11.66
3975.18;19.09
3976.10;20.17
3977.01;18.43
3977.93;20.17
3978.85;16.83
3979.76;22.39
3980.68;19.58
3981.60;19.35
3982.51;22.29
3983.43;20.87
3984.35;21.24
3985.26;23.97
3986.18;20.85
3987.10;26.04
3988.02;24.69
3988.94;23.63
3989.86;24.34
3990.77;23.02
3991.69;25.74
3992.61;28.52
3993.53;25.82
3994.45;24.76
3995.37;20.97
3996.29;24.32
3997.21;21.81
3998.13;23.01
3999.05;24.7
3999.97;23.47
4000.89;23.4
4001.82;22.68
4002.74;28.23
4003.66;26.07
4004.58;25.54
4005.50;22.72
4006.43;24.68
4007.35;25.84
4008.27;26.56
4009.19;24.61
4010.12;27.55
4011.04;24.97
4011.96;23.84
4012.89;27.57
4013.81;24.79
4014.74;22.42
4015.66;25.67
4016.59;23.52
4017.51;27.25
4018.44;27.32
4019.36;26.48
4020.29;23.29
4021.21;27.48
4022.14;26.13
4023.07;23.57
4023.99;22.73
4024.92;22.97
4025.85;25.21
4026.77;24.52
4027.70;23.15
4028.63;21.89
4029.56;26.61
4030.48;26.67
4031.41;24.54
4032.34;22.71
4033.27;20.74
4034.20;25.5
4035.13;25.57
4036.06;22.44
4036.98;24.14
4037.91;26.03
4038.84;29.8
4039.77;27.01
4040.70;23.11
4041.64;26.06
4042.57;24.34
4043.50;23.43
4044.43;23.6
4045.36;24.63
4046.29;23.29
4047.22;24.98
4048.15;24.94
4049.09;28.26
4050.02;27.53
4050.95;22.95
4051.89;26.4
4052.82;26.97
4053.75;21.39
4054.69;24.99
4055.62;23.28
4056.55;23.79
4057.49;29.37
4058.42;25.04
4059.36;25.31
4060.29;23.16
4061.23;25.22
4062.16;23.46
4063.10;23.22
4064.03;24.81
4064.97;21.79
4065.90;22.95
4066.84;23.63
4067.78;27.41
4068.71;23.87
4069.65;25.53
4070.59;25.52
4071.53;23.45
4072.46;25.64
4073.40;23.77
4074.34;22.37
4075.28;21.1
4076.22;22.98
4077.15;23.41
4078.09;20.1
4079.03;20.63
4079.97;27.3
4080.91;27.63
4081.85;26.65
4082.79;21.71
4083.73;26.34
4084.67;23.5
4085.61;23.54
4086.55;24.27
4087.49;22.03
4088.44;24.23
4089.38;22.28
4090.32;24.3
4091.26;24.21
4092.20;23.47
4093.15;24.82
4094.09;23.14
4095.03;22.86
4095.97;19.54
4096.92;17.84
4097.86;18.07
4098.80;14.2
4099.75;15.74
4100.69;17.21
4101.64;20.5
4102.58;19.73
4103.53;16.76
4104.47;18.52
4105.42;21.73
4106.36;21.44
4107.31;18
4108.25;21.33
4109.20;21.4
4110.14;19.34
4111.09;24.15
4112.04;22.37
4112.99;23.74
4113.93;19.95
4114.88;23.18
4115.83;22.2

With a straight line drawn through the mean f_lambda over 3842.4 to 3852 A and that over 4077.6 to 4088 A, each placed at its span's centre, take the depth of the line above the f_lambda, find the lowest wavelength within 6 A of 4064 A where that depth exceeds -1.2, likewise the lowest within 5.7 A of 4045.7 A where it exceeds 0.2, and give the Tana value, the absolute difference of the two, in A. 9.3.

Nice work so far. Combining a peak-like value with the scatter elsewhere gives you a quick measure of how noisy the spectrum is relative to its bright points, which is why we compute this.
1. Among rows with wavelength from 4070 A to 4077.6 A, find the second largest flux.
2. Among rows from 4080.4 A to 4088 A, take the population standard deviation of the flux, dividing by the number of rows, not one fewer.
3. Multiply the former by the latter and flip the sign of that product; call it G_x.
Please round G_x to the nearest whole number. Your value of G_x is -52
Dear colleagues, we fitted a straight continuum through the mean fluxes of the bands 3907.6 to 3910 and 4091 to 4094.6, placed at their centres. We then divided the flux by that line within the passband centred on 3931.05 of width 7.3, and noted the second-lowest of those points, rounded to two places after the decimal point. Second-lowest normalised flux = 0.56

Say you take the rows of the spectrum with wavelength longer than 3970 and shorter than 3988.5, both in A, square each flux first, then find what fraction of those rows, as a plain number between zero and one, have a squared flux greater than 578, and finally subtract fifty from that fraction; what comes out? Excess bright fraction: -49.9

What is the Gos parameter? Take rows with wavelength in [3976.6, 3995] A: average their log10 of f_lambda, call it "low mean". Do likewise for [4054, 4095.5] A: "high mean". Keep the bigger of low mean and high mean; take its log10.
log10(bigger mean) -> 0.140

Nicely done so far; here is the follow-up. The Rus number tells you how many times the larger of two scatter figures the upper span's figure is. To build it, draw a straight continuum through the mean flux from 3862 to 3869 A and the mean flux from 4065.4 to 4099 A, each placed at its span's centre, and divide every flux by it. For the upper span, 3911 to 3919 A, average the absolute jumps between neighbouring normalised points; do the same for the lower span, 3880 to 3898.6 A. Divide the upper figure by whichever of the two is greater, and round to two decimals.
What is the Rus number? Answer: 0.89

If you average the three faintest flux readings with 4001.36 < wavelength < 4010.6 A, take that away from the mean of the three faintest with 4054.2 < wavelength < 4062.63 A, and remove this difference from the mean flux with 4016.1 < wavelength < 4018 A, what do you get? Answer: 25.4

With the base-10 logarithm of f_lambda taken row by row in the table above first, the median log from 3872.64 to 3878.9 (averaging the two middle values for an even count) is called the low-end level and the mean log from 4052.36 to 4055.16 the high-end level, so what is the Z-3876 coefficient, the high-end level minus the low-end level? 0.13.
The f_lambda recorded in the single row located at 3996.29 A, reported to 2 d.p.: 24.32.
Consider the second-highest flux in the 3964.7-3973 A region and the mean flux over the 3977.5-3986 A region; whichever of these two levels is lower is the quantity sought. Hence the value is 14.8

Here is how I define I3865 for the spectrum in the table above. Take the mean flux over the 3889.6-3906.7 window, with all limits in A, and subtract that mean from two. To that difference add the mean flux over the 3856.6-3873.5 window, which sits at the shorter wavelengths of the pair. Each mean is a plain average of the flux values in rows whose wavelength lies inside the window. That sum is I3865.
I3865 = 7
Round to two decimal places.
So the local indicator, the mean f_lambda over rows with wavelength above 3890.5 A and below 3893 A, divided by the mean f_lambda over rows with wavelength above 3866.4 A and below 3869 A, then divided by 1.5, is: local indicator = 0.35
